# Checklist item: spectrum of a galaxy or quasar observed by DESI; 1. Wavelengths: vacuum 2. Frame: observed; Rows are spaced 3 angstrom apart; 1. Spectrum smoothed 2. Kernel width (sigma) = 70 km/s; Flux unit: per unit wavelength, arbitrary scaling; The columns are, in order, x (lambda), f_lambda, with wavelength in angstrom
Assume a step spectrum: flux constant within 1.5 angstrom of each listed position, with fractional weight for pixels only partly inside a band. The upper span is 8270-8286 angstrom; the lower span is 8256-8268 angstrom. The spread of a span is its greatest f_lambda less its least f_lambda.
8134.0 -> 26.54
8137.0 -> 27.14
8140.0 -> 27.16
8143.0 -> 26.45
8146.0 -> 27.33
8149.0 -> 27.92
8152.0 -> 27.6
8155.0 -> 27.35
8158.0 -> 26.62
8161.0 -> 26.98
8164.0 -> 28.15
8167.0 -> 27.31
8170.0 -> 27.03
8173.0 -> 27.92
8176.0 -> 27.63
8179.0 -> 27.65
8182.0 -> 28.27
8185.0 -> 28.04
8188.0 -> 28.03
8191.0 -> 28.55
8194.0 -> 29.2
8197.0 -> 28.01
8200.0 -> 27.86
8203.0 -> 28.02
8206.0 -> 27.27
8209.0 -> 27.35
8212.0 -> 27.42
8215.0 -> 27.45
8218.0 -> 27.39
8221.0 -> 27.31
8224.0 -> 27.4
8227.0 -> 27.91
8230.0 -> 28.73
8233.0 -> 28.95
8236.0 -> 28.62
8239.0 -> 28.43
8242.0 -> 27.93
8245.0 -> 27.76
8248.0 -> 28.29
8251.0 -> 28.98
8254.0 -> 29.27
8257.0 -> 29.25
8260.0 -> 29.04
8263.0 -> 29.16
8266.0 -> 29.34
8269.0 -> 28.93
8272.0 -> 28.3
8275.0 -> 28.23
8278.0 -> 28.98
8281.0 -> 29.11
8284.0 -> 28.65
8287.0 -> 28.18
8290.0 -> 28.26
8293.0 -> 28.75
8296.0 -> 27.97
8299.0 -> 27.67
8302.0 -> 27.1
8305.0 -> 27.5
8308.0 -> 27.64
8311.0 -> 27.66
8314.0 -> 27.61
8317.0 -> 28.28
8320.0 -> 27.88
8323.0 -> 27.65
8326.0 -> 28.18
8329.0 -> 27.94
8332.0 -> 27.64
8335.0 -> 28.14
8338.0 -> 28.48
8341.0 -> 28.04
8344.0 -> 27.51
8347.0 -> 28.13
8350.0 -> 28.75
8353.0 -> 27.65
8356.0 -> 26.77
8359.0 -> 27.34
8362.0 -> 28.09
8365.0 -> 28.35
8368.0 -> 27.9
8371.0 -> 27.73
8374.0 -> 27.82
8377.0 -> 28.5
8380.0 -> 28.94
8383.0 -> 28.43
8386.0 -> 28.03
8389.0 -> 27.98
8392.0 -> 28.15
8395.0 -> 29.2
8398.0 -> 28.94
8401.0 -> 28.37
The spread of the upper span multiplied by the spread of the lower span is 0.3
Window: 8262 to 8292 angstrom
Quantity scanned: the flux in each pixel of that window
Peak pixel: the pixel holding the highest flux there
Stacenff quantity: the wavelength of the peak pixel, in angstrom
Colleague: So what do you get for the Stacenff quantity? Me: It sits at 8266.0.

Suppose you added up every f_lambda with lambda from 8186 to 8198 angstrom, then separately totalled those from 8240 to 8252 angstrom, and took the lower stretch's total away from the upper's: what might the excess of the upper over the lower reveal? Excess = -1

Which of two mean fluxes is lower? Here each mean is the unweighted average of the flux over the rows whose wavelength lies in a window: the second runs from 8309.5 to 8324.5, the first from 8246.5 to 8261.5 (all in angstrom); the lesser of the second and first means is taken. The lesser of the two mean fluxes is 27.8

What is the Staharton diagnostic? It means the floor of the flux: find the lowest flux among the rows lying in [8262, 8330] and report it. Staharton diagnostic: 27.1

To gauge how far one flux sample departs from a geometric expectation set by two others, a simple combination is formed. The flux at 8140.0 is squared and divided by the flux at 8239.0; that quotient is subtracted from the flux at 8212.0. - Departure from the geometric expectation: 1.5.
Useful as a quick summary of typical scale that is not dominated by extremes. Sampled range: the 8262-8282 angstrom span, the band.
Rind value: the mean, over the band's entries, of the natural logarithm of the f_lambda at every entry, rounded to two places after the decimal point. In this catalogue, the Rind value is 3.36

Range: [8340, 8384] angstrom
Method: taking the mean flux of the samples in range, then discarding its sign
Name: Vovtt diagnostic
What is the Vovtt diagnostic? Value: 28.0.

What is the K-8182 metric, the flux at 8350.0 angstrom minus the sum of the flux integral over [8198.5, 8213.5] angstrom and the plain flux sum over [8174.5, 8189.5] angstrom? -525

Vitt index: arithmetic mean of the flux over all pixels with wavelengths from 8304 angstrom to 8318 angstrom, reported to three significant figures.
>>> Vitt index 27.7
